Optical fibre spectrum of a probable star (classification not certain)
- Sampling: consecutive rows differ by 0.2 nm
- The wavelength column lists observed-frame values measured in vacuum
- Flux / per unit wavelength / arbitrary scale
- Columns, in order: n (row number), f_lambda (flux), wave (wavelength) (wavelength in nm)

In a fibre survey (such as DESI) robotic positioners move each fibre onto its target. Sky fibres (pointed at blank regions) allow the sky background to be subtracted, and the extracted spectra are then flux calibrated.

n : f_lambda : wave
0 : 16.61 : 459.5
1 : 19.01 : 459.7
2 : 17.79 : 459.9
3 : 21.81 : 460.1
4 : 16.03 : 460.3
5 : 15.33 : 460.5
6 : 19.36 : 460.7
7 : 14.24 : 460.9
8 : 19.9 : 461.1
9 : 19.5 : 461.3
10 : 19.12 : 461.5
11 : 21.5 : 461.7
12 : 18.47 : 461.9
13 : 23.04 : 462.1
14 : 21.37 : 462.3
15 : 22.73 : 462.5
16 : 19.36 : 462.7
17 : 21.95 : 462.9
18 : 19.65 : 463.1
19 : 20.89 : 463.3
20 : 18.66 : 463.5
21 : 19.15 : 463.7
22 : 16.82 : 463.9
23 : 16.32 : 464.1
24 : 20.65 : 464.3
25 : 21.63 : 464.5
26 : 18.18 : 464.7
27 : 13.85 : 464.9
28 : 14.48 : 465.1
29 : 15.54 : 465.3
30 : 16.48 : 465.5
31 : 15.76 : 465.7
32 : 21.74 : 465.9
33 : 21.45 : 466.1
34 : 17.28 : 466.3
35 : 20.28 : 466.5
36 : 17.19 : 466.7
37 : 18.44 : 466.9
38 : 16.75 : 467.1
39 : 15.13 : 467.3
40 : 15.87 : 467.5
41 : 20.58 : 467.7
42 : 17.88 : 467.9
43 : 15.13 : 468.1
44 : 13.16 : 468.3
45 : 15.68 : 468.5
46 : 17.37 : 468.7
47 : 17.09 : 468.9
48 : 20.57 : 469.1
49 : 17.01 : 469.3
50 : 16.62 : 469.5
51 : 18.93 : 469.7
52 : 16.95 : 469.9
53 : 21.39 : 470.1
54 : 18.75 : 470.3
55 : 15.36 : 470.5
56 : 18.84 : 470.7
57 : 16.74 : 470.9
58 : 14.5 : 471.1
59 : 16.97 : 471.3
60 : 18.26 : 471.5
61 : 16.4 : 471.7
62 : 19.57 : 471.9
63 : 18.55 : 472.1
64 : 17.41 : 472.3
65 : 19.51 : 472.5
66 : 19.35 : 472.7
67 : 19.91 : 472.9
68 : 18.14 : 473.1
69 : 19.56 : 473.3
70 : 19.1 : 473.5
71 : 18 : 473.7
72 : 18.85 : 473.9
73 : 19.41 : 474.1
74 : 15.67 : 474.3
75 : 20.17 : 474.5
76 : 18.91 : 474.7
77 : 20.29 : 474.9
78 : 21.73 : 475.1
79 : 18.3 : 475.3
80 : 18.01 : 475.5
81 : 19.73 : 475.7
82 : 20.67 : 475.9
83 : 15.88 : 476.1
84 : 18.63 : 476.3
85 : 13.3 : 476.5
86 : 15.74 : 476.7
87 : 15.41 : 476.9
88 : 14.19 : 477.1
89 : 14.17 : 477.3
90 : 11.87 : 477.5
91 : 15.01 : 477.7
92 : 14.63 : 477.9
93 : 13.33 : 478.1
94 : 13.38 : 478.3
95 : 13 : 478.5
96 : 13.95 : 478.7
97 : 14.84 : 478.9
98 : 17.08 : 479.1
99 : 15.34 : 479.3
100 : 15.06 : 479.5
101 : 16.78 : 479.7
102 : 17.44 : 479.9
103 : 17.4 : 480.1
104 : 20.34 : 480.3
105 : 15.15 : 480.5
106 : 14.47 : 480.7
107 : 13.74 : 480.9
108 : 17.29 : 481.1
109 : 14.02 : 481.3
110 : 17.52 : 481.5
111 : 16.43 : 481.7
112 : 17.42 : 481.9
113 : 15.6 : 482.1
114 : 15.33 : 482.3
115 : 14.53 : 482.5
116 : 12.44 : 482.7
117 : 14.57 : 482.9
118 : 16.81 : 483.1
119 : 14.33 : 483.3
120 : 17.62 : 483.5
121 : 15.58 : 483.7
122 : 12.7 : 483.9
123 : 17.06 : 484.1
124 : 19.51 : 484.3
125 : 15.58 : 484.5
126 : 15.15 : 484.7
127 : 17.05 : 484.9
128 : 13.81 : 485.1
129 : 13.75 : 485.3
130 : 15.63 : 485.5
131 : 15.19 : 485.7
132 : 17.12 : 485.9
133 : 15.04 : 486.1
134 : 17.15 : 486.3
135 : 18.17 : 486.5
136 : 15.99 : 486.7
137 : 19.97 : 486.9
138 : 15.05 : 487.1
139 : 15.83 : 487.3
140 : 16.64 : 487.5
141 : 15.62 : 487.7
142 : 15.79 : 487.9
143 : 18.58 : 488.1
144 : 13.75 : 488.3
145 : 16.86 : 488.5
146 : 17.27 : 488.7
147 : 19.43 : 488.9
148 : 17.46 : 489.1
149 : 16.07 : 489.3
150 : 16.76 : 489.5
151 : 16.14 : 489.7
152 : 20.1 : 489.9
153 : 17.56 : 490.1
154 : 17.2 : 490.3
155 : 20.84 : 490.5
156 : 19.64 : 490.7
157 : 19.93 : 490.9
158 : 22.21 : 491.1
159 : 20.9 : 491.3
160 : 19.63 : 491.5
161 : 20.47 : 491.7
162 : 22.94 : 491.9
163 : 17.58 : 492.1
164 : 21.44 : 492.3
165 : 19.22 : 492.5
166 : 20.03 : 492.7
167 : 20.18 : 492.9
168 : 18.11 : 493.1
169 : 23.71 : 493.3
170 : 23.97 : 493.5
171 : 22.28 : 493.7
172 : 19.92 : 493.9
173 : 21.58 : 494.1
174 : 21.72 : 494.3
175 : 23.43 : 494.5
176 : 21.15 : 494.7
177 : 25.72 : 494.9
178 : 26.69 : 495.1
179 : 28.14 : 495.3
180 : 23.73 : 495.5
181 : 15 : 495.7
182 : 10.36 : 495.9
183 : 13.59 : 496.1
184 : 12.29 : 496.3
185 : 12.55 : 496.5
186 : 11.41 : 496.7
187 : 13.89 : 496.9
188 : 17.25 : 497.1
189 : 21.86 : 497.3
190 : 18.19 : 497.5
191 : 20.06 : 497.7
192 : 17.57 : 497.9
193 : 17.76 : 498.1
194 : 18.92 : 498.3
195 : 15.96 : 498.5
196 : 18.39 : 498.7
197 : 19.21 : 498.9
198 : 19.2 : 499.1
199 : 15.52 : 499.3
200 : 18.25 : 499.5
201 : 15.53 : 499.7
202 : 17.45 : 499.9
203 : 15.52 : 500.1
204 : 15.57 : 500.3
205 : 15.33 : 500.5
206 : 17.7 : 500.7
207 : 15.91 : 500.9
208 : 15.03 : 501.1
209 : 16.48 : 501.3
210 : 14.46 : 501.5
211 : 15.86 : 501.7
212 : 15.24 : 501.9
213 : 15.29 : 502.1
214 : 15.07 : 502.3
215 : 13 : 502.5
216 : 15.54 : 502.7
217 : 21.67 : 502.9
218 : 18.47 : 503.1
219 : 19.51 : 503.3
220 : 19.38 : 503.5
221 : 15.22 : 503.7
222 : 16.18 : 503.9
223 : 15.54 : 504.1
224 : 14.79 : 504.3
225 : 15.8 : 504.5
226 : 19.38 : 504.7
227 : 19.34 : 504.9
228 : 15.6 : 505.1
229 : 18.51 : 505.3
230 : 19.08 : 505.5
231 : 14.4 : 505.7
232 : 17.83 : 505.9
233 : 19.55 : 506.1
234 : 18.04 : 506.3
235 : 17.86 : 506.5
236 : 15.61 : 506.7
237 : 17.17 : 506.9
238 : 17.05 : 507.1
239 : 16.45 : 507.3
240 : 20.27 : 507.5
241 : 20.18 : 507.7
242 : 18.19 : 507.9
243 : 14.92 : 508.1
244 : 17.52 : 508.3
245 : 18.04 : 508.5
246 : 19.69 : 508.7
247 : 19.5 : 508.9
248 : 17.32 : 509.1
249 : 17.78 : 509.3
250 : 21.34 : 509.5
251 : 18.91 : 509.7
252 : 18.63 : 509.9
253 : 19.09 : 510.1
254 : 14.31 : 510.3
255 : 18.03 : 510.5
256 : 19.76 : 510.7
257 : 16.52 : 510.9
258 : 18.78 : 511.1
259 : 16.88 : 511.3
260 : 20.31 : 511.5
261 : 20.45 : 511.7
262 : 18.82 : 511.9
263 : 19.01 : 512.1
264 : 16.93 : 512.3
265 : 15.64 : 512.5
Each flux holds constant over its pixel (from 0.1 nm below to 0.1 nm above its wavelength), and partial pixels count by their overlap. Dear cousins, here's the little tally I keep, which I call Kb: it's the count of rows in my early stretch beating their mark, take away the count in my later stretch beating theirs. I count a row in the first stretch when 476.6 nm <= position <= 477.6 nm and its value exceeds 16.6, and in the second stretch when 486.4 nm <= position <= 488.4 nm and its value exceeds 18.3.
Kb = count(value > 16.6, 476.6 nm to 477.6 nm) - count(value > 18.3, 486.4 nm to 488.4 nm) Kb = -2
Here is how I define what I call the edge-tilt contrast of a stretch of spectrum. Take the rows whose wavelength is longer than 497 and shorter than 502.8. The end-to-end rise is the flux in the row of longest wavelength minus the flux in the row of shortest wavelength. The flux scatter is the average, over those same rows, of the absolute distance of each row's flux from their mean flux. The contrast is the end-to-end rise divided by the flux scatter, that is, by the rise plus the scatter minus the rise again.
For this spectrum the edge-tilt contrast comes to -1.1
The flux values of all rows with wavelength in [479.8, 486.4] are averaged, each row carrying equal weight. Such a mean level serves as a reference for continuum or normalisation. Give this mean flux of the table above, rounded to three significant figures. 15.8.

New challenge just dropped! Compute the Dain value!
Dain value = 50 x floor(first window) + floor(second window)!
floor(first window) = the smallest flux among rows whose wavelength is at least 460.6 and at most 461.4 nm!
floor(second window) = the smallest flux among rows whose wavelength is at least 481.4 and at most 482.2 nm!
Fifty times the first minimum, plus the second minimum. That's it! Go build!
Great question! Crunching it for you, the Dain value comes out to 728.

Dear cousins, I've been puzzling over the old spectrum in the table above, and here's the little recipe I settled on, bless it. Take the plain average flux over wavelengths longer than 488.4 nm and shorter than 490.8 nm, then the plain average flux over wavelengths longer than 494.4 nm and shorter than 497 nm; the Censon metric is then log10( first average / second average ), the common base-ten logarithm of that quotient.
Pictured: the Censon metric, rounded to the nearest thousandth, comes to -0.009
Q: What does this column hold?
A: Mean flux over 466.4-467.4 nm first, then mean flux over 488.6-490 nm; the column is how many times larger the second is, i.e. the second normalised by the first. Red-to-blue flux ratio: 1.00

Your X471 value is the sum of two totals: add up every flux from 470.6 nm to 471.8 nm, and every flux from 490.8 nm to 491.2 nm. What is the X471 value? 144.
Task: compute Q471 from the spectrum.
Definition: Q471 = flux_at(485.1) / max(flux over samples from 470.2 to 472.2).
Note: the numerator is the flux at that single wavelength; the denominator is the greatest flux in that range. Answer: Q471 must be 0.71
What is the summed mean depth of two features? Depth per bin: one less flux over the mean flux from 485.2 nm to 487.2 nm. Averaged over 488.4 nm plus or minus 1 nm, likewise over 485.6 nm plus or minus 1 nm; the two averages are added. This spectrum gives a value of 0.0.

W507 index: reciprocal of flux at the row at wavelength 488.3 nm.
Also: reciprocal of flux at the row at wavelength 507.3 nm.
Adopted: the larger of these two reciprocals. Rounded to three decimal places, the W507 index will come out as 0.073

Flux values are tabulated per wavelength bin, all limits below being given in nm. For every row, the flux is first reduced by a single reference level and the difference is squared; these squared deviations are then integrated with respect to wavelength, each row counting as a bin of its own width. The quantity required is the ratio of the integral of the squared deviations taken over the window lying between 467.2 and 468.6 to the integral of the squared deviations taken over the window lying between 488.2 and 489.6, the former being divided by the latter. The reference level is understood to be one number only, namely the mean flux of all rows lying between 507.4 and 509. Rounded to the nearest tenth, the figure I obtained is 1.9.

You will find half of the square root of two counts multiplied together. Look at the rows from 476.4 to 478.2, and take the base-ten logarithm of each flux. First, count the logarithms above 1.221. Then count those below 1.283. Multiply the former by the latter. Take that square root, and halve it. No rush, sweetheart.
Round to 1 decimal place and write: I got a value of 0.0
